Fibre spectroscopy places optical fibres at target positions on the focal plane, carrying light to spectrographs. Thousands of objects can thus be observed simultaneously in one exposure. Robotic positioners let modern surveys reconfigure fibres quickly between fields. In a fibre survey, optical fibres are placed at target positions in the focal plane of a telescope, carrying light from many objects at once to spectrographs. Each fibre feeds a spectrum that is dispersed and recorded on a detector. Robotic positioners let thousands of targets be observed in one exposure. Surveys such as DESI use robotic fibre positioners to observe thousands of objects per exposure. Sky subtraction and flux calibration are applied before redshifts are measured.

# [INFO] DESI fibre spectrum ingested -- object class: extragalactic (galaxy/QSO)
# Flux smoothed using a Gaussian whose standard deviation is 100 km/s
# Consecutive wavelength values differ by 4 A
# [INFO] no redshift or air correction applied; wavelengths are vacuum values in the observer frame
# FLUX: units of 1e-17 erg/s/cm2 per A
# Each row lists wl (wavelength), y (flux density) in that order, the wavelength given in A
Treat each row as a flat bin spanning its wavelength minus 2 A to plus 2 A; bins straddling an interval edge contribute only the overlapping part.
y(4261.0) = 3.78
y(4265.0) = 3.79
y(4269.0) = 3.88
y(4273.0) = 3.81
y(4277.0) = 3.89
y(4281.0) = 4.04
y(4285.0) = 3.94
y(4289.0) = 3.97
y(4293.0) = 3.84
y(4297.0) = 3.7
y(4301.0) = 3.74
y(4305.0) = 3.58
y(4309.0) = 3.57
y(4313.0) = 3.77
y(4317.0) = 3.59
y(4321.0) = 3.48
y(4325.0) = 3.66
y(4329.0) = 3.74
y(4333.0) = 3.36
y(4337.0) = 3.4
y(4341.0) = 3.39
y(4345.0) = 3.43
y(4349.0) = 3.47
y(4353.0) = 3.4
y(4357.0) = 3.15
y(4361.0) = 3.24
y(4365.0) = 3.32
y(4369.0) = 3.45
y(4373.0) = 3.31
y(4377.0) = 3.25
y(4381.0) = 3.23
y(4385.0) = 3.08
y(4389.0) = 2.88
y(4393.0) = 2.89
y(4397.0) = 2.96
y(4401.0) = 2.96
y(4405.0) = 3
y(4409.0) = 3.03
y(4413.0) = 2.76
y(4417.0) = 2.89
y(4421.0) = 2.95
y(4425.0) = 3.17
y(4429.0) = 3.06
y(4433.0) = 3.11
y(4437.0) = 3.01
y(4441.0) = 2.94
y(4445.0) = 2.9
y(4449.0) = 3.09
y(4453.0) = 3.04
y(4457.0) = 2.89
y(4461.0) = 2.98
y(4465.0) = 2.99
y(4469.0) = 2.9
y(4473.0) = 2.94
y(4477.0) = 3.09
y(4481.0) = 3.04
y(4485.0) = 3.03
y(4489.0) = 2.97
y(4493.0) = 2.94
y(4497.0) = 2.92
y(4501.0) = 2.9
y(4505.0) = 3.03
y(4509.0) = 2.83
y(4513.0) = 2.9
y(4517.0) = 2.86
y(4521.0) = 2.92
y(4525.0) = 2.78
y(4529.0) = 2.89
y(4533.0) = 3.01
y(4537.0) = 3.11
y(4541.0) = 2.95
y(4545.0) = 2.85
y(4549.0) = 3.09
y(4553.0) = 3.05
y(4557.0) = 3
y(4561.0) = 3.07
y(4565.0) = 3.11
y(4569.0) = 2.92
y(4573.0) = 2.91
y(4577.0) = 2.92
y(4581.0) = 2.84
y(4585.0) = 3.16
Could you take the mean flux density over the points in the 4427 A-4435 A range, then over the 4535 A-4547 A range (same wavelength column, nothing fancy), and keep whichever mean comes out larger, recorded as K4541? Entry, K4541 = 3.1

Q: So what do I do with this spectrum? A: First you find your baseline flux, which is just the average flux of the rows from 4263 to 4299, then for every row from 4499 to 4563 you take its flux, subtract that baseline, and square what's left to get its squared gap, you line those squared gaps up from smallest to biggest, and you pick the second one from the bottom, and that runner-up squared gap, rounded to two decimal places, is 0.61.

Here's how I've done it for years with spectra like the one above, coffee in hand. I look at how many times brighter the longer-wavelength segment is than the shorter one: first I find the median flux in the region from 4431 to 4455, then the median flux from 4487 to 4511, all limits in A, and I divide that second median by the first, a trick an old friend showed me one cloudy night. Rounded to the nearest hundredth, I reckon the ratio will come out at 0.97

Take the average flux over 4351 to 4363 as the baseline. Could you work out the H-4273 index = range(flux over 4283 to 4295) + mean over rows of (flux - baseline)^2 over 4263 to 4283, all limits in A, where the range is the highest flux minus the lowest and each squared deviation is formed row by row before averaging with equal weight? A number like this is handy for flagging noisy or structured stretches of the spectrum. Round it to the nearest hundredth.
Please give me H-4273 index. 0.52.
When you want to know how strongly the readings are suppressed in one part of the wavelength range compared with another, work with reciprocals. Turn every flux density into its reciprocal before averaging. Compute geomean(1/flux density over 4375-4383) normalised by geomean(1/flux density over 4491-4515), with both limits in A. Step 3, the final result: 0.90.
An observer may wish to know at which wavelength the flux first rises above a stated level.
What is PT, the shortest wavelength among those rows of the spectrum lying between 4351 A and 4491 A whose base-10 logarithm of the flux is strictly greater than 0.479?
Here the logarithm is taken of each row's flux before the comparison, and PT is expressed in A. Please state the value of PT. 4353.0 A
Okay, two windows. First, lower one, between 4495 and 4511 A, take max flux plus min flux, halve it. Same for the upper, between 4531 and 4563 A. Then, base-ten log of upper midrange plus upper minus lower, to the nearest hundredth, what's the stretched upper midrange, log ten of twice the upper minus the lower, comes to 0.48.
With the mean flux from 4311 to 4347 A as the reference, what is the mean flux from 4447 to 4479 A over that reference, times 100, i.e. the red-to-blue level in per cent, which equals 84.6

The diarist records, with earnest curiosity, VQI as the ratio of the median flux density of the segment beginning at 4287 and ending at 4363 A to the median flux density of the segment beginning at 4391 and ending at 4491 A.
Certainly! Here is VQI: 1.198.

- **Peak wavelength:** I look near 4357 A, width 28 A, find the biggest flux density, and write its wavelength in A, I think 4349.0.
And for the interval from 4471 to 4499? 4477.0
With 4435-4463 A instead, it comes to 4449.0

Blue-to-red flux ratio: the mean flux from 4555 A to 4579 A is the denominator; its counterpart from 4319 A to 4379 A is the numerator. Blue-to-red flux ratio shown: 1.14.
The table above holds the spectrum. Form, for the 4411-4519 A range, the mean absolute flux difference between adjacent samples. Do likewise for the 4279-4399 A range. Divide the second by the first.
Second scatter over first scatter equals 1.29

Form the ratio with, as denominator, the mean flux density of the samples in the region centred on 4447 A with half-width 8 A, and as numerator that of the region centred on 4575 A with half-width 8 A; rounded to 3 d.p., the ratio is 0.968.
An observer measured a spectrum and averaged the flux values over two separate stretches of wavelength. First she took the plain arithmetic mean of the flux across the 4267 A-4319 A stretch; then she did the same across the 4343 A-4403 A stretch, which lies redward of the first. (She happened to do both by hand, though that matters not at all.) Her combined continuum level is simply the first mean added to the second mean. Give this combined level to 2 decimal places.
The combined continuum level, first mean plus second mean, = 7.00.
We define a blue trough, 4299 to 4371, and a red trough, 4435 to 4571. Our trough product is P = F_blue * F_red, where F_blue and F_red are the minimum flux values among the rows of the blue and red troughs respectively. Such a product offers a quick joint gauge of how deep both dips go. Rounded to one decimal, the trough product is 8.8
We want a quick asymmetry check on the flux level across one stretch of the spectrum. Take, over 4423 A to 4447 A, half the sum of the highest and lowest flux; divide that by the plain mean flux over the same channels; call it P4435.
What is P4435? 1.00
